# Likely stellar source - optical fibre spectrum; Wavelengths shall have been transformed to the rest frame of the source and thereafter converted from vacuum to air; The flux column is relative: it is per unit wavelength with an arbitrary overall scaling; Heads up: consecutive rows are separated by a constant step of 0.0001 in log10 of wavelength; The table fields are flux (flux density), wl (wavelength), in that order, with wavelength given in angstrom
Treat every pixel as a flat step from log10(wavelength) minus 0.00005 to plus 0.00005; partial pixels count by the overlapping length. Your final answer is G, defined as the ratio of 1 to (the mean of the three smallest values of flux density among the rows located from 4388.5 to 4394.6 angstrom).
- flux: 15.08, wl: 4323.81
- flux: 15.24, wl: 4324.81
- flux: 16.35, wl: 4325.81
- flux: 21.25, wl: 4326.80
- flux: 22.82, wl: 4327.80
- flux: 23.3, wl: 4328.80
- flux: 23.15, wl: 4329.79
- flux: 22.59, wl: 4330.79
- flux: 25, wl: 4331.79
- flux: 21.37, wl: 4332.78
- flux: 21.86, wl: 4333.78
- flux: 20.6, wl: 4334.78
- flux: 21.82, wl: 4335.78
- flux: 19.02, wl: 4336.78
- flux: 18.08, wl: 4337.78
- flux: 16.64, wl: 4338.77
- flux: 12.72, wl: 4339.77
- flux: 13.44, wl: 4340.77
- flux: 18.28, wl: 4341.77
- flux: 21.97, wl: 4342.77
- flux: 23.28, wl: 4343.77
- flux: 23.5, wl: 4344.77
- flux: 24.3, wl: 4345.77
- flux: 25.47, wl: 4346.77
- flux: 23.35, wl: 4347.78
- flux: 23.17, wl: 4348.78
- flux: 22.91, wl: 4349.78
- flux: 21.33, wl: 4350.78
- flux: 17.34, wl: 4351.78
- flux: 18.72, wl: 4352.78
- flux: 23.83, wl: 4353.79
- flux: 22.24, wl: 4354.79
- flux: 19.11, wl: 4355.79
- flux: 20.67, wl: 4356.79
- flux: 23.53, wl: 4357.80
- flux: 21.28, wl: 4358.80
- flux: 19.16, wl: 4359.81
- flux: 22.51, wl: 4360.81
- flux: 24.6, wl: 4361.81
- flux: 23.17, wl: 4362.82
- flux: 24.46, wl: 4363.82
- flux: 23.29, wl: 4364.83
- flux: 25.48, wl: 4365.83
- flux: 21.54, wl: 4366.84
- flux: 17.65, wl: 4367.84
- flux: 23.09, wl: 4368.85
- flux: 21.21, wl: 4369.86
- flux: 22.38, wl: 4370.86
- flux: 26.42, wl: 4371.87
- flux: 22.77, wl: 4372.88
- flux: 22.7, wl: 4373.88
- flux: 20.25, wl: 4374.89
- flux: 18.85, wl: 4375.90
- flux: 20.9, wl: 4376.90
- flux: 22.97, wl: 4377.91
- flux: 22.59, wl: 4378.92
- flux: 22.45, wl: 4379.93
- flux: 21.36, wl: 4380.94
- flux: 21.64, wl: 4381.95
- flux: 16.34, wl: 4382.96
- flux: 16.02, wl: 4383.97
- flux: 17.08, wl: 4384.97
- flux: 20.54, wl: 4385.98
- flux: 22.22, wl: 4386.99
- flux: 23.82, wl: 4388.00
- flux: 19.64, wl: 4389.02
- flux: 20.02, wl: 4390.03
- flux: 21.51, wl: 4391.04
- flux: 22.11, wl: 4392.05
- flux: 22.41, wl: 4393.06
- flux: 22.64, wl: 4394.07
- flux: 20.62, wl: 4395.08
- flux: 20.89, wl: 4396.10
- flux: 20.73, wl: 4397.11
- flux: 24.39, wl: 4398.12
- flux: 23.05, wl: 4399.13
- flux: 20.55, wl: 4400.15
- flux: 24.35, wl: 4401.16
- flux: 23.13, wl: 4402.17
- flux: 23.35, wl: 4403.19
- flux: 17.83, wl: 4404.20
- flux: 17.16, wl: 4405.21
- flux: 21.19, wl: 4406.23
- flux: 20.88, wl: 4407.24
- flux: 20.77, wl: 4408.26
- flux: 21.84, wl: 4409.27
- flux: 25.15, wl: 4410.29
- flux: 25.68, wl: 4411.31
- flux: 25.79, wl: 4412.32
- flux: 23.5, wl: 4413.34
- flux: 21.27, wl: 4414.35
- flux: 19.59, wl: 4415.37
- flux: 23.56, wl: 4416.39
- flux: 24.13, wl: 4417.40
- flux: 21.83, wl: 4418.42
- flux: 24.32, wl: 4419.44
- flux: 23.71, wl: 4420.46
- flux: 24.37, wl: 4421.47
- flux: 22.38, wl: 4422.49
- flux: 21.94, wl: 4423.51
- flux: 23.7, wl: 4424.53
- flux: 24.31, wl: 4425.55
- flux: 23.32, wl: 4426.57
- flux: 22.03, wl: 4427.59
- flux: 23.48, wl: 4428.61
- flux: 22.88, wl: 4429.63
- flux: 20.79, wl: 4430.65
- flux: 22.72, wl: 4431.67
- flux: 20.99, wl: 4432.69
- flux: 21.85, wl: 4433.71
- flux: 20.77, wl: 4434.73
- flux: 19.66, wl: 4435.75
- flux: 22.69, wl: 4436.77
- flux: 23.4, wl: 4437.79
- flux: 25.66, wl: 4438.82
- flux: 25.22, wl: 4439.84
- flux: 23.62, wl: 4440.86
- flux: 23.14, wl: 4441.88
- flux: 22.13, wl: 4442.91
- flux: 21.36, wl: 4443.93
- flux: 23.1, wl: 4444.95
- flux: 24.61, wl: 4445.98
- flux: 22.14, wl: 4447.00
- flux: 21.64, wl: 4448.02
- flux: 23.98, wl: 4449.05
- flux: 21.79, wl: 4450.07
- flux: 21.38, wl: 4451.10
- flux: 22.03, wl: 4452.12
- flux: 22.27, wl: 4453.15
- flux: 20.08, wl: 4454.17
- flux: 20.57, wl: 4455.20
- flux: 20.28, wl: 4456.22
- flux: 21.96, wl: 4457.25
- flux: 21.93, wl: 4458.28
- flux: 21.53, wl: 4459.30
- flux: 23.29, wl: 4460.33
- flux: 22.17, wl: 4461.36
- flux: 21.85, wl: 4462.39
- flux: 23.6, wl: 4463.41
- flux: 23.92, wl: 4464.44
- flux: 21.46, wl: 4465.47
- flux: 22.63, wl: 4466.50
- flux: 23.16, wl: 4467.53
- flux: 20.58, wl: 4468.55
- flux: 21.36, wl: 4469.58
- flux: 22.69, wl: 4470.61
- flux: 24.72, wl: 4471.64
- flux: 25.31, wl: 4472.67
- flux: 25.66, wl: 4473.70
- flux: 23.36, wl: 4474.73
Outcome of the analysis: 0.049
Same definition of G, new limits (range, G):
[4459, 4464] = 0.046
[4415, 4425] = 0.047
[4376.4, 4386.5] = 0.061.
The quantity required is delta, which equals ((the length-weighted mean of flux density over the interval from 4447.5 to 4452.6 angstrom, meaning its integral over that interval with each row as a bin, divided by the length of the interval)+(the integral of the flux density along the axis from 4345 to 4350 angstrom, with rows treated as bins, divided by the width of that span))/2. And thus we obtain 23.0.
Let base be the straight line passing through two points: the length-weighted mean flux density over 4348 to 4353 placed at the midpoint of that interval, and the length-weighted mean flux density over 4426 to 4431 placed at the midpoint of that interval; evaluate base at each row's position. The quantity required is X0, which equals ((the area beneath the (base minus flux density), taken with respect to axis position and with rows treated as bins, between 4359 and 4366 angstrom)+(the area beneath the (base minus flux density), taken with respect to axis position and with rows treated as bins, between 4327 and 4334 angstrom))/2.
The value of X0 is -14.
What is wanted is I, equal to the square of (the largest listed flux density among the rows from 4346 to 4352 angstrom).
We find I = 649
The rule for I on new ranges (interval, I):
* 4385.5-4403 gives 595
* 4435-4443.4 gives 658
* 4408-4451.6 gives 665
